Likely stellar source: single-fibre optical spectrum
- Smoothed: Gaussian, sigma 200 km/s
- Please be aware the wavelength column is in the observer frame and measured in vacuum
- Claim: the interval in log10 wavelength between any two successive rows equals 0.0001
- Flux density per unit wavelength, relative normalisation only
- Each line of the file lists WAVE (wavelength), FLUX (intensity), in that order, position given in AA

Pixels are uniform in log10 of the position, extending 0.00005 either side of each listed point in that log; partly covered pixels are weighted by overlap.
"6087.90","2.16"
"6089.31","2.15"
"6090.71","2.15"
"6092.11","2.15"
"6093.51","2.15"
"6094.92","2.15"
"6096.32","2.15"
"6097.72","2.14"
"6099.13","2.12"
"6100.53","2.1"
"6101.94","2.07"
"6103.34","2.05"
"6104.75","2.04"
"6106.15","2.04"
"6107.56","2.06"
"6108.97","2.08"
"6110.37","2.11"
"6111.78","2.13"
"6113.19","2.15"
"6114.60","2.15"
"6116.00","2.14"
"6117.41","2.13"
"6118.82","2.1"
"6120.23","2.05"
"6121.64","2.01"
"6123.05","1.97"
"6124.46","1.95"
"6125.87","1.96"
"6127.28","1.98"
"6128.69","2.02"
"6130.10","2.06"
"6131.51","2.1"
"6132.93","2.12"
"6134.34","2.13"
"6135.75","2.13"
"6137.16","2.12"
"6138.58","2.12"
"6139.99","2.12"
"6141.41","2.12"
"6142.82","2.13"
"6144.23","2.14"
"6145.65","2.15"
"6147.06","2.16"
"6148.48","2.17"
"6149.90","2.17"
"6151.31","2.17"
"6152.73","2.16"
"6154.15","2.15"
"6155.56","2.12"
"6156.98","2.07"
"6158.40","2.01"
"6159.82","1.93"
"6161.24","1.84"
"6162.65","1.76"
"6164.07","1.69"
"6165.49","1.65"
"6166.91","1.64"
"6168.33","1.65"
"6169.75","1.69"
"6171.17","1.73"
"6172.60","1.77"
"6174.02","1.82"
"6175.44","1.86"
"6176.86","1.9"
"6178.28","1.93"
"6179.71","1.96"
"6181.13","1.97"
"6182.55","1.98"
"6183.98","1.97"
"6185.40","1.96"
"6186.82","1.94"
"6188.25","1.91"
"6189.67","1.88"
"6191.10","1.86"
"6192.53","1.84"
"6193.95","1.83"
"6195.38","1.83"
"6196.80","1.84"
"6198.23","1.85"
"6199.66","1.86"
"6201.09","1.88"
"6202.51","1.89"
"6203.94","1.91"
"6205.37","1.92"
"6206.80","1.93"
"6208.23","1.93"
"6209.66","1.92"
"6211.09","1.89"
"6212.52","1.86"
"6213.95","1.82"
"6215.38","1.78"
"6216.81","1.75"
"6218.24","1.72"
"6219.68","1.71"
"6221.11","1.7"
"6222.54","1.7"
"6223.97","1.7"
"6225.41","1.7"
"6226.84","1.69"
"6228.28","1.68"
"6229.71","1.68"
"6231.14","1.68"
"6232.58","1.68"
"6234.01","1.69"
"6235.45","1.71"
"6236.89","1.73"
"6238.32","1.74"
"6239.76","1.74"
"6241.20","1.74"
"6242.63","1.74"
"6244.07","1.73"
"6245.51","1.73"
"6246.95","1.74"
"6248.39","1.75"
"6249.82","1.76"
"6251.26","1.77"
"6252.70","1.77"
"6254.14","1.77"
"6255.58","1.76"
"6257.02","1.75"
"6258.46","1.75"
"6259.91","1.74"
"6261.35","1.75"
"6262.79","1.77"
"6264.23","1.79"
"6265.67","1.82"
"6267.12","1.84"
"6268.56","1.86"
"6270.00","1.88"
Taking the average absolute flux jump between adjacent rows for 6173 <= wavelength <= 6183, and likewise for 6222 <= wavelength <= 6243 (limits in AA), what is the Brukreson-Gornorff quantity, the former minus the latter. 0.021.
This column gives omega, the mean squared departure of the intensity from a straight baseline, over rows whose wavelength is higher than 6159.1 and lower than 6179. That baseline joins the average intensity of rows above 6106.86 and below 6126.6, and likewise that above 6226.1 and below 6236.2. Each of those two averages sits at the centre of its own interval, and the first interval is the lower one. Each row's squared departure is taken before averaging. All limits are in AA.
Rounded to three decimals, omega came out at 0.026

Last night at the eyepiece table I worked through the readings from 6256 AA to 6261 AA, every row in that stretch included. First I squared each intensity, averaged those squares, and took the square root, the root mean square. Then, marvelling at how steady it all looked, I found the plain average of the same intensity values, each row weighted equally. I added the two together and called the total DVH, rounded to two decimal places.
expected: 3.49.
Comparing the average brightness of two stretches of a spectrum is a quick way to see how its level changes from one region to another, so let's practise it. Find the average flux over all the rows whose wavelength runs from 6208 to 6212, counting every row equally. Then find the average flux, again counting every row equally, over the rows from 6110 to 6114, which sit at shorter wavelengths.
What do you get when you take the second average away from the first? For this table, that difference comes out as -0.22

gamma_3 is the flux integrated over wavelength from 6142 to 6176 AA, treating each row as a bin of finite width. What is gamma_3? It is 66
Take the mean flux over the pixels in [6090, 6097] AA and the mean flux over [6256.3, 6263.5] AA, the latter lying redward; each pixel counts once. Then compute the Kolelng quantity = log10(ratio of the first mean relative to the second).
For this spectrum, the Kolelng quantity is 0.089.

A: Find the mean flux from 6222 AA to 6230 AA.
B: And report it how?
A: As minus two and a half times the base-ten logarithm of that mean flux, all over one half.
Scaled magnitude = -1.14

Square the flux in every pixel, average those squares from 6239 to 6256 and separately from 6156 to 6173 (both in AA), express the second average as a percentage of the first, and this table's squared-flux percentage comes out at 105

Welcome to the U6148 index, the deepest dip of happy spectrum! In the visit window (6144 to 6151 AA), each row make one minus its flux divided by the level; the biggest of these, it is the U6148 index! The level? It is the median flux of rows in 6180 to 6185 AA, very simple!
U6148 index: -0.086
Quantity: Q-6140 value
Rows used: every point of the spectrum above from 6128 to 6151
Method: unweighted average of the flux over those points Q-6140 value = 2.12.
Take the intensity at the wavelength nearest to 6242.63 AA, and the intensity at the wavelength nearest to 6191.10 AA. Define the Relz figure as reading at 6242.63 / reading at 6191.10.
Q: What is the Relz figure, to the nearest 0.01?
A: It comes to 0.94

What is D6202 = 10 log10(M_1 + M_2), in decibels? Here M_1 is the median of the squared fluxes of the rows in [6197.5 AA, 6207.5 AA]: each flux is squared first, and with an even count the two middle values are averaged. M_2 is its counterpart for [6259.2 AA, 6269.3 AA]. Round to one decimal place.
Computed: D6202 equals 8.3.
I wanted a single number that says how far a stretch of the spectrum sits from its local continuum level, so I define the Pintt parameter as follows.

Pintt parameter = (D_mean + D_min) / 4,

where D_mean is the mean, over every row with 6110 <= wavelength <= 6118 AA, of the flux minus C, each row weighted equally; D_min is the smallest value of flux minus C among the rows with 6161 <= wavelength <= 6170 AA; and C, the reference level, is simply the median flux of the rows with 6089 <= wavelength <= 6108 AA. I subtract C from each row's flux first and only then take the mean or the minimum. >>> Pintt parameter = -0.12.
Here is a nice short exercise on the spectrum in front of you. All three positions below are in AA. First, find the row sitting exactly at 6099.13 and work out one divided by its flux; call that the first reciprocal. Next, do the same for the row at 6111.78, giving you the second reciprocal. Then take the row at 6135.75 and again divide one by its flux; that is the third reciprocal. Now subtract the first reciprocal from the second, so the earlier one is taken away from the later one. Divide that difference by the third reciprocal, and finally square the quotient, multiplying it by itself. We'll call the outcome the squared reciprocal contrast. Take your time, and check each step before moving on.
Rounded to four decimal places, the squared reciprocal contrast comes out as 0.0000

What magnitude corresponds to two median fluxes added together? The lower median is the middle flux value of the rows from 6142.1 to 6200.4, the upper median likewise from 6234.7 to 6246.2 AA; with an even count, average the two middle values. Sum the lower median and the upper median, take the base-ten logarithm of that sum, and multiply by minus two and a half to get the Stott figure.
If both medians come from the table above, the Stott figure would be -1.40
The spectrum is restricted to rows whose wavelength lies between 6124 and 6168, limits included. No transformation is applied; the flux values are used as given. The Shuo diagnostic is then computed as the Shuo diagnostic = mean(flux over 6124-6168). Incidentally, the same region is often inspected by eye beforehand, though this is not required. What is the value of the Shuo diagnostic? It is 2.03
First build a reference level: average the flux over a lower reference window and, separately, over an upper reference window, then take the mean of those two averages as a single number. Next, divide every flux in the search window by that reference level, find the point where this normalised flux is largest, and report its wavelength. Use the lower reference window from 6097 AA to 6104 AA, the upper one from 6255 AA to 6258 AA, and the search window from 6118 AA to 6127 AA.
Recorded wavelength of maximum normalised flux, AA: 6118.82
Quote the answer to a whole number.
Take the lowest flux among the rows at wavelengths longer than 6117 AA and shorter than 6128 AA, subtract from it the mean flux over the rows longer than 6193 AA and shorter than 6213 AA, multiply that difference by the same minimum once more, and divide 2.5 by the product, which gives 19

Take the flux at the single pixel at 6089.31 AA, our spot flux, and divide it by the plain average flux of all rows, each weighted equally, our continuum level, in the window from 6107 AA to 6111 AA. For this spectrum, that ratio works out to 1.03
